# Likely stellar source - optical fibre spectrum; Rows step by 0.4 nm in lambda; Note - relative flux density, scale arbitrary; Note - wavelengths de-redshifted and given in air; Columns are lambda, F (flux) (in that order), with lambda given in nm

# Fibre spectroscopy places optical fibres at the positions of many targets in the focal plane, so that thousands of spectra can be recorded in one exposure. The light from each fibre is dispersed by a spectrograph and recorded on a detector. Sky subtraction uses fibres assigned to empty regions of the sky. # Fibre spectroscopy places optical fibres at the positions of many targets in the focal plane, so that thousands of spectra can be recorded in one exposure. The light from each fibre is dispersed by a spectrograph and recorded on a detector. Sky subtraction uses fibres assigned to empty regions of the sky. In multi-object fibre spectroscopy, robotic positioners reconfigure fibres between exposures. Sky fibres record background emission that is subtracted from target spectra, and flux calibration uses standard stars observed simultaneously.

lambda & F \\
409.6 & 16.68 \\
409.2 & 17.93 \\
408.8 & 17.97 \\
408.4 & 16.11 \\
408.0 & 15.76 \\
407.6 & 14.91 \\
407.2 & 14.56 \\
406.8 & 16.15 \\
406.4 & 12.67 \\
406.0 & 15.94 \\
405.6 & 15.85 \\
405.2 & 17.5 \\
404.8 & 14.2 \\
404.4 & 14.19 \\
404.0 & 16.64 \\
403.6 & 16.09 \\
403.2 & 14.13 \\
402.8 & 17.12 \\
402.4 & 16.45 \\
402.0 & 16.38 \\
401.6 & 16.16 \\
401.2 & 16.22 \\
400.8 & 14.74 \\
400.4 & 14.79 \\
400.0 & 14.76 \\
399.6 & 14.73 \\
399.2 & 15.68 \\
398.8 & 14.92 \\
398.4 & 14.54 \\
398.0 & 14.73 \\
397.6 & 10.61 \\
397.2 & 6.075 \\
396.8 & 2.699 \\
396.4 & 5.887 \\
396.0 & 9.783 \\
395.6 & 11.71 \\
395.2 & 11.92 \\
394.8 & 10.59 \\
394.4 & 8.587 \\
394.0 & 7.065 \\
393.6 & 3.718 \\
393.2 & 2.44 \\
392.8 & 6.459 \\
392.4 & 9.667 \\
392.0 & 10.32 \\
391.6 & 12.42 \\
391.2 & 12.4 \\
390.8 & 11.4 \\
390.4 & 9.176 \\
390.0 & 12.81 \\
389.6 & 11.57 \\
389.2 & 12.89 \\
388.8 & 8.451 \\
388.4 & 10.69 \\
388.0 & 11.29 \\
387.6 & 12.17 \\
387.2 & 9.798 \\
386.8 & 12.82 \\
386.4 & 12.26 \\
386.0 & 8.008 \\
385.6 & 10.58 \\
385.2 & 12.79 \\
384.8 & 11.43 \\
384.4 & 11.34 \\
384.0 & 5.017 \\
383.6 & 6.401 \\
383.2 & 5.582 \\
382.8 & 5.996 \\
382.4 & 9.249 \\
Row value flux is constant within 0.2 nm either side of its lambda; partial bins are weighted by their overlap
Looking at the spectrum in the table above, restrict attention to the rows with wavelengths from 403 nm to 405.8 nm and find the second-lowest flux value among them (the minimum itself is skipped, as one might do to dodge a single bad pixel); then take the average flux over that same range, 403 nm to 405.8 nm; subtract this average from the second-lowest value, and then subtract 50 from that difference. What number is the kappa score -51.3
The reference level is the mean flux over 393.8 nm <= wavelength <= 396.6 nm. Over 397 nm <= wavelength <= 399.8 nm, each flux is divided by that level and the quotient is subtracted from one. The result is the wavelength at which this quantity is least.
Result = 399.2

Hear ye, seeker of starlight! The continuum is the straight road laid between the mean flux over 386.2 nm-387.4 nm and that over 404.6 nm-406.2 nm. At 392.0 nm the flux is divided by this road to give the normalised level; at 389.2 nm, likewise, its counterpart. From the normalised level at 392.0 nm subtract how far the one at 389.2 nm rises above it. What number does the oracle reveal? 0.55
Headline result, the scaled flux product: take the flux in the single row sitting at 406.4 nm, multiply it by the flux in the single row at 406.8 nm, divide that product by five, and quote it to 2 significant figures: 41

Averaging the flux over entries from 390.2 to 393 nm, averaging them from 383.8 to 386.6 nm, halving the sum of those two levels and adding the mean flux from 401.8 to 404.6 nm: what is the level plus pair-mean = 26.1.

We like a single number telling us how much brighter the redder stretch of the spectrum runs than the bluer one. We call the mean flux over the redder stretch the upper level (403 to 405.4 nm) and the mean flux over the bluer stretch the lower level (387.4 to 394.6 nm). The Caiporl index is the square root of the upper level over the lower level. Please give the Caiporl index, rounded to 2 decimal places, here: 1.27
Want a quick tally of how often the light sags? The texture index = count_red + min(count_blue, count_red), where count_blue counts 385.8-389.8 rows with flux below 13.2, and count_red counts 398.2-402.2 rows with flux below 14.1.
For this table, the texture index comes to 0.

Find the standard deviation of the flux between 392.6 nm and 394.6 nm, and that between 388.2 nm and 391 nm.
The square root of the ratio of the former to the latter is 1.2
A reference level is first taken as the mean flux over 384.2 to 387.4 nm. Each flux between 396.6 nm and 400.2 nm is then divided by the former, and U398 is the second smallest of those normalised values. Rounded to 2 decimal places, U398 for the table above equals 0.55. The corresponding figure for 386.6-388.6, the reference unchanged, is 0.96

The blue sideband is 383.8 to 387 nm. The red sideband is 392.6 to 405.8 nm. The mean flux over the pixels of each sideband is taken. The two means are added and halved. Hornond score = 11.4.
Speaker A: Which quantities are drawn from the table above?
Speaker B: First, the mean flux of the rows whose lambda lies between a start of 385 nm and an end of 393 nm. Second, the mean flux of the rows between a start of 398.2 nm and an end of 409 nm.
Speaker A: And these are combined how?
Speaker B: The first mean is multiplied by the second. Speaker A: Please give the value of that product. 169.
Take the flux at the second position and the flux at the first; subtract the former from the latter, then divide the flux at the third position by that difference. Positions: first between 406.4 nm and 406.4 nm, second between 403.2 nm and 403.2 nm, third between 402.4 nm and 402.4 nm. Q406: -11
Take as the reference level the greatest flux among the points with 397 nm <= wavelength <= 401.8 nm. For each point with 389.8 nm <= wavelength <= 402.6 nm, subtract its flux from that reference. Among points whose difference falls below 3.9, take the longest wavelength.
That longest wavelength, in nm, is 402.4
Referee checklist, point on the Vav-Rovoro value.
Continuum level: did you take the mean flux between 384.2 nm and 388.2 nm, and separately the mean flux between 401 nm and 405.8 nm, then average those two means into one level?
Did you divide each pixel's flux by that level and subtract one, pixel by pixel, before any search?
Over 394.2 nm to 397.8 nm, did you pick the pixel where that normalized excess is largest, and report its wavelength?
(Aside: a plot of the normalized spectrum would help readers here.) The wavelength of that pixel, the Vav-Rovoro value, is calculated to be 395.2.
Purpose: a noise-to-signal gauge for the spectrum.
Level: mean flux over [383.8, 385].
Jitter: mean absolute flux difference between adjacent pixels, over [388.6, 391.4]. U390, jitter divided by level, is 0.25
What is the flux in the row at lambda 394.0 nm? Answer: 7.065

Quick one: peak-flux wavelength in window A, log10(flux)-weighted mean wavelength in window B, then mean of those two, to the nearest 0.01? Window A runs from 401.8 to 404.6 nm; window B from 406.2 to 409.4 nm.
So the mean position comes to 405.32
